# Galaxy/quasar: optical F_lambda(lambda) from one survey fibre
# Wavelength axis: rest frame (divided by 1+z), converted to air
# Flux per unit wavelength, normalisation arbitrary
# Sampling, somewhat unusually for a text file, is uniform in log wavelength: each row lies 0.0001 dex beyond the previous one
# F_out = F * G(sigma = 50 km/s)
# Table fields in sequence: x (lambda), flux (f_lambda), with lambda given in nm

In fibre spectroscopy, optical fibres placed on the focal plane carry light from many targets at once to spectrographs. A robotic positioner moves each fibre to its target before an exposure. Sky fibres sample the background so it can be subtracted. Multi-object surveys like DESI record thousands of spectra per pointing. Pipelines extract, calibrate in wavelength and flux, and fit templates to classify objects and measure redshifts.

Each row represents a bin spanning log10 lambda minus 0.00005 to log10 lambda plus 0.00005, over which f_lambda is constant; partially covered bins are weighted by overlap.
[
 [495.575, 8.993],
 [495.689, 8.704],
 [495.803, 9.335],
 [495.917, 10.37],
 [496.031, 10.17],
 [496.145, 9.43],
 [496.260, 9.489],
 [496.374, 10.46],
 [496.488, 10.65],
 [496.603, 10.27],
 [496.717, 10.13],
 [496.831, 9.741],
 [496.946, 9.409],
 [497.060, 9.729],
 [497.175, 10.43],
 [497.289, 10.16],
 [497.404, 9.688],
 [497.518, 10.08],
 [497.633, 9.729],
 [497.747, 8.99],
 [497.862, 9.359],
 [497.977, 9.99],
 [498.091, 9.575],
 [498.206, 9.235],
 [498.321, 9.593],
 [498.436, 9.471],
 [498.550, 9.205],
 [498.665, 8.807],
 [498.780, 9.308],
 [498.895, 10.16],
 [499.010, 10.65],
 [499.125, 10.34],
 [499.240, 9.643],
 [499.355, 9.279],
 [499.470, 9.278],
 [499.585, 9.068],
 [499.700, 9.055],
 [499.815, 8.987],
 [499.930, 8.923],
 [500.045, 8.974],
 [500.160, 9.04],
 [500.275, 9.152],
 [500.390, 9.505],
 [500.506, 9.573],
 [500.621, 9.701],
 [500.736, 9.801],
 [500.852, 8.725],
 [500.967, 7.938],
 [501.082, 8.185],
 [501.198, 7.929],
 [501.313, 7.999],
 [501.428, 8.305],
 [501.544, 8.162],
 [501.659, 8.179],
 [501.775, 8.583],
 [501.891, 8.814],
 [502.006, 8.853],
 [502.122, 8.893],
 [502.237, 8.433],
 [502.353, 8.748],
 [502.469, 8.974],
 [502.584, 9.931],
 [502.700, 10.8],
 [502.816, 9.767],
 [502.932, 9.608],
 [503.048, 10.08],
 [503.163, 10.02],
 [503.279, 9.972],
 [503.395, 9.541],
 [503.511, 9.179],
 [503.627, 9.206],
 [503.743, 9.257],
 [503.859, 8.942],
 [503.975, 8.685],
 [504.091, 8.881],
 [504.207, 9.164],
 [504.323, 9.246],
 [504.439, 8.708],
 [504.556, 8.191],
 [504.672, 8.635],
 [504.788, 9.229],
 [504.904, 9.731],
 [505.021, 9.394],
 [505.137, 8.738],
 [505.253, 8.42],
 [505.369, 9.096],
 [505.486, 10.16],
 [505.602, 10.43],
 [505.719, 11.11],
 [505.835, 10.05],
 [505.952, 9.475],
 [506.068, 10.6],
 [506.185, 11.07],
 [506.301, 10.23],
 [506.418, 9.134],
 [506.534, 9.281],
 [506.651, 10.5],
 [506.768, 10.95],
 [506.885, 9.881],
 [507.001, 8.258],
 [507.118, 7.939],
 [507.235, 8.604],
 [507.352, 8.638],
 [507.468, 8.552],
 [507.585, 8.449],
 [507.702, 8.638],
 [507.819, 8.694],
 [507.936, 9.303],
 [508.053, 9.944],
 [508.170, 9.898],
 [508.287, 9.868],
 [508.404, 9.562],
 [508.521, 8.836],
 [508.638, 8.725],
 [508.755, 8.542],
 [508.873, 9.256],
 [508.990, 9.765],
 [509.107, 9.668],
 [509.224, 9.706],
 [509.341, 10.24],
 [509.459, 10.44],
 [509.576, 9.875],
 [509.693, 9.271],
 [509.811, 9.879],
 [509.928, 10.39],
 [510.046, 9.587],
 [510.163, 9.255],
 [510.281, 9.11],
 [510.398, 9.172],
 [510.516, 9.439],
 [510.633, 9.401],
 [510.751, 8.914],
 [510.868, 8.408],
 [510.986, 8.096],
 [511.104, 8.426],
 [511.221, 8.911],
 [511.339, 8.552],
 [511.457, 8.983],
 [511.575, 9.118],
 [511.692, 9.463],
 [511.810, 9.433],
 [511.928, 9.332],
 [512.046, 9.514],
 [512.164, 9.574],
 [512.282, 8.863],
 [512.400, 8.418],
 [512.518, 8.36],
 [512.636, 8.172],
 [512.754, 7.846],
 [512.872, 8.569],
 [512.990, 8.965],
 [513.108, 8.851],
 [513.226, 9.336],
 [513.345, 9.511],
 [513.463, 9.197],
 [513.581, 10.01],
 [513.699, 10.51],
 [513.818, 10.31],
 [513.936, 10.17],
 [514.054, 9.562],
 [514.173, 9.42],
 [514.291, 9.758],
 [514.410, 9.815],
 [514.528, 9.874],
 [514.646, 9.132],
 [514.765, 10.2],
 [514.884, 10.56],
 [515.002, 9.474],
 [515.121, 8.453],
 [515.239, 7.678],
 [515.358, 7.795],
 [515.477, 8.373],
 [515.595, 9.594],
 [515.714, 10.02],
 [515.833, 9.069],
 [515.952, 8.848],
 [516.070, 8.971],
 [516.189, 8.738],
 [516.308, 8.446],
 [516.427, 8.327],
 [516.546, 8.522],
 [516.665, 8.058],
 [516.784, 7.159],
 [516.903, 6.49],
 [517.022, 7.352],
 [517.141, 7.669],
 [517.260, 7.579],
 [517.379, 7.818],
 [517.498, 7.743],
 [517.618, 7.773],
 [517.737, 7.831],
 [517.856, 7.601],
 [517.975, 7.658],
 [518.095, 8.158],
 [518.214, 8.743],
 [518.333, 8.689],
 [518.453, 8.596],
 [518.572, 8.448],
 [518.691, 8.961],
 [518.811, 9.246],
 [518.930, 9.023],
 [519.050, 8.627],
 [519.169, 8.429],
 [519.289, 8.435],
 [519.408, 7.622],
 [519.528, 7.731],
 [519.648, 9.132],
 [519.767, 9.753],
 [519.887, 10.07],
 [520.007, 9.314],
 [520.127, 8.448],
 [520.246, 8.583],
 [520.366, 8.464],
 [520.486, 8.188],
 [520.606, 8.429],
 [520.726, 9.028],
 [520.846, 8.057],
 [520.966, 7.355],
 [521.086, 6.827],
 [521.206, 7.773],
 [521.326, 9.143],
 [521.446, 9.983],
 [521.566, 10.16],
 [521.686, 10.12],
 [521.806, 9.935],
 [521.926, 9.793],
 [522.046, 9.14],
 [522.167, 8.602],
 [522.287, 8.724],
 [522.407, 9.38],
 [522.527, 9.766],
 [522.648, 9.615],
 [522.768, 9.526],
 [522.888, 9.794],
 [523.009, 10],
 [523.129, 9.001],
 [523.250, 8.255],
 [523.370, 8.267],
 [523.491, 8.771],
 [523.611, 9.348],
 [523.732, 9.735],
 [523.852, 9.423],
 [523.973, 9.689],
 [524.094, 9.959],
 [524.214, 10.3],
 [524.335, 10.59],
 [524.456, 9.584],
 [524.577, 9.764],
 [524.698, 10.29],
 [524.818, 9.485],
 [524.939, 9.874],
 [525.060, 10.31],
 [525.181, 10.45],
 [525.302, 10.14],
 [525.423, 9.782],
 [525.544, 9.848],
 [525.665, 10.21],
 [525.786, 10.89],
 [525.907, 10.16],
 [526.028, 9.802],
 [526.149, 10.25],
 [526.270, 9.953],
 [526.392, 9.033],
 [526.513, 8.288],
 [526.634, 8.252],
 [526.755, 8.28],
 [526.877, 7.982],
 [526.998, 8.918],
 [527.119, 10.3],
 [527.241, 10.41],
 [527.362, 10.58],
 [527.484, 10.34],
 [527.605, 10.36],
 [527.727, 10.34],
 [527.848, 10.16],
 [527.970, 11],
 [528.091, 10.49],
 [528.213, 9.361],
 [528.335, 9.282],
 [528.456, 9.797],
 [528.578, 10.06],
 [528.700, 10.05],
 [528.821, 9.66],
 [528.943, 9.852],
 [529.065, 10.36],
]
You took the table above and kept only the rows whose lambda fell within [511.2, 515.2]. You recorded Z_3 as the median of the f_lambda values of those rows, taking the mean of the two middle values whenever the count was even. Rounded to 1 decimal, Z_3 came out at 9.4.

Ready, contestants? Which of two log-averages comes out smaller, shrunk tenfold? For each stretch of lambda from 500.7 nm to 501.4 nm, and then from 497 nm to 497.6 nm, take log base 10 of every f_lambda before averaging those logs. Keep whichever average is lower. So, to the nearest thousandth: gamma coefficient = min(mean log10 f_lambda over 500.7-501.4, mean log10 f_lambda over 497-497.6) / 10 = 0.092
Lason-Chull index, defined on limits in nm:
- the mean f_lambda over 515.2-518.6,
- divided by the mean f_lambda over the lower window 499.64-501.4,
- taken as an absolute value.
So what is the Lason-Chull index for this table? 0.92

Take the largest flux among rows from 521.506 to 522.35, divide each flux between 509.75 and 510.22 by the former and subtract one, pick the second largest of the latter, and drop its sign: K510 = 0.028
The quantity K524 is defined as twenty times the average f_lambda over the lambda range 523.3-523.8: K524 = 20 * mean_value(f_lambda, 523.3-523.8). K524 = 181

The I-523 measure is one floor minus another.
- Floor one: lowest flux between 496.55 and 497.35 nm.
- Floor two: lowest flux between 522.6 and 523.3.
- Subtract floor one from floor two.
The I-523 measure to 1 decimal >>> -1.2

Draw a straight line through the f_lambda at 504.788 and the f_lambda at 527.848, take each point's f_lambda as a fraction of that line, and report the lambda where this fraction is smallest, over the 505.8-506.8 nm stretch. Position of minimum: 506.418 nm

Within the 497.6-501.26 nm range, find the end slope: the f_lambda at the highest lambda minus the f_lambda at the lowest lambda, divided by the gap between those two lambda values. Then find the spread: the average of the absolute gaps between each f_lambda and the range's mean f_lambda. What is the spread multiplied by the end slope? -0.22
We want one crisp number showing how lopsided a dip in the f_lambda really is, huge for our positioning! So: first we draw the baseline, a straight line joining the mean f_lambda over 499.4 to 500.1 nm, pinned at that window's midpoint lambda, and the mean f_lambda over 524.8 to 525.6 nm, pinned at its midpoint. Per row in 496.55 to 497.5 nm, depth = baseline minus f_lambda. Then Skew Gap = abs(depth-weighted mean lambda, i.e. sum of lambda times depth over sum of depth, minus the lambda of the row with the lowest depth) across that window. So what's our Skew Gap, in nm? 0.19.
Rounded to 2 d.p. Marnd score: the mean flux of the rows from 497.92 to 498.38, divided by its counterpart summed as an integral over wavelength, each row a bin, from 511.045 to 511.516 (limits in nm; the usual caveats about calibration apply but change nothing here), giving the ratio 2.34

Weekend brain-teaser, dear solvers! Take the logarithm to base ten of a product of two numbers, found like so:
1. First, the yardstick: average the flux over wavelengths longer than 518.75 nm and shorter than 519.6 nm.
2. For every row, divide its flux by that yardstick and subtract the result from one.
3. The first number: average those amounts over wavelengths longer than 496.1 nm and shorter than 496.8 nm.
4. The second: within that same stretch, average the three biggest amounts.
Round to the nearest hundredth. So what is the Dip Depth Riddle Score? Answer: -1.55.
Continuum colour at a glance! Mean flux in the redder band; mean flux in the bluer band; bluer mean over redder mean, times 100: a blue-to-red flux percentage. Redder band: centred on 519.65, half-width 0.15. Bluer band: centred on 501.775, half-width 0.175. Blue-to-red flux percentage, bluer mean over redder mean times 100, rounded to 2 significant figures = 96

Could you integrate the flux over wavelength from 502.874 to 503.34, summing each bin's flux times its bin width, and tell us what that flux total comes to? 4.6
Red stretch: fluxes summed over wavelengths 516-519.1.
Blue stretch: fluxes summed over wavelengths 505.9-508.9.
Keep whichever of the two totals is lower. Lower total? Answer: 212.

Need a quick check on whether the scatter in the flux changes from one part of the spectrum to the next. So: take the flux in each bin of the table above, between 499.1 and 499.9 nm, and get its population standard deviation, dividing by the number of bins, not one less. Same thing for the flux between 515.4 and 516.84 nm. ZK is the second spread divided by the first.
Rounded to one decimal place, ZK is 1.6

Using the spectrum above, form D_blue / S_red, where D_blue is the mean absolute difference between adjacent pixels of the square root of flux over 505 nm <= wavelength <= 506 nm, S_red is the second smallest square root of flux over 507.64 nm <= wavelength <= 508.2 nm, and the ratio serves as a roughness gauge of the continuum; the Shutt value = 0.036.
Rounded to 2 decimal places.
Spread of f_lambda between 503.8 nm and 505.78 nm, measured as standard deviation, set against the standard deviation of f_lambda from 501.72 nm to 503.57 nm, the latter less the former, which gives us -0.09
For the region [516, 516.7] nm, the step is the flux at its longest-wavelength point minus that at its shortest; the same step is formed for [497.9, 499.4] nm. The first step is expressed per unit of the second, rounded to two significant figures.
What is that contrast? 1.3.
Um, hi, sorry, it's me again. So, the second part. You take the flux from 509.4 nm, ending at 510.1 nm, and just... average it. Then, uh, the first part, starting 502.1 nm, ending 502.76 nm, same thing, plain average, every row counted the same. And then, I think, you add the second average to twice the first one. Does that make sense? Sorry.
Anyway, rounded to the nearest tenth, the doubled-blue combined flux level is 28.5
